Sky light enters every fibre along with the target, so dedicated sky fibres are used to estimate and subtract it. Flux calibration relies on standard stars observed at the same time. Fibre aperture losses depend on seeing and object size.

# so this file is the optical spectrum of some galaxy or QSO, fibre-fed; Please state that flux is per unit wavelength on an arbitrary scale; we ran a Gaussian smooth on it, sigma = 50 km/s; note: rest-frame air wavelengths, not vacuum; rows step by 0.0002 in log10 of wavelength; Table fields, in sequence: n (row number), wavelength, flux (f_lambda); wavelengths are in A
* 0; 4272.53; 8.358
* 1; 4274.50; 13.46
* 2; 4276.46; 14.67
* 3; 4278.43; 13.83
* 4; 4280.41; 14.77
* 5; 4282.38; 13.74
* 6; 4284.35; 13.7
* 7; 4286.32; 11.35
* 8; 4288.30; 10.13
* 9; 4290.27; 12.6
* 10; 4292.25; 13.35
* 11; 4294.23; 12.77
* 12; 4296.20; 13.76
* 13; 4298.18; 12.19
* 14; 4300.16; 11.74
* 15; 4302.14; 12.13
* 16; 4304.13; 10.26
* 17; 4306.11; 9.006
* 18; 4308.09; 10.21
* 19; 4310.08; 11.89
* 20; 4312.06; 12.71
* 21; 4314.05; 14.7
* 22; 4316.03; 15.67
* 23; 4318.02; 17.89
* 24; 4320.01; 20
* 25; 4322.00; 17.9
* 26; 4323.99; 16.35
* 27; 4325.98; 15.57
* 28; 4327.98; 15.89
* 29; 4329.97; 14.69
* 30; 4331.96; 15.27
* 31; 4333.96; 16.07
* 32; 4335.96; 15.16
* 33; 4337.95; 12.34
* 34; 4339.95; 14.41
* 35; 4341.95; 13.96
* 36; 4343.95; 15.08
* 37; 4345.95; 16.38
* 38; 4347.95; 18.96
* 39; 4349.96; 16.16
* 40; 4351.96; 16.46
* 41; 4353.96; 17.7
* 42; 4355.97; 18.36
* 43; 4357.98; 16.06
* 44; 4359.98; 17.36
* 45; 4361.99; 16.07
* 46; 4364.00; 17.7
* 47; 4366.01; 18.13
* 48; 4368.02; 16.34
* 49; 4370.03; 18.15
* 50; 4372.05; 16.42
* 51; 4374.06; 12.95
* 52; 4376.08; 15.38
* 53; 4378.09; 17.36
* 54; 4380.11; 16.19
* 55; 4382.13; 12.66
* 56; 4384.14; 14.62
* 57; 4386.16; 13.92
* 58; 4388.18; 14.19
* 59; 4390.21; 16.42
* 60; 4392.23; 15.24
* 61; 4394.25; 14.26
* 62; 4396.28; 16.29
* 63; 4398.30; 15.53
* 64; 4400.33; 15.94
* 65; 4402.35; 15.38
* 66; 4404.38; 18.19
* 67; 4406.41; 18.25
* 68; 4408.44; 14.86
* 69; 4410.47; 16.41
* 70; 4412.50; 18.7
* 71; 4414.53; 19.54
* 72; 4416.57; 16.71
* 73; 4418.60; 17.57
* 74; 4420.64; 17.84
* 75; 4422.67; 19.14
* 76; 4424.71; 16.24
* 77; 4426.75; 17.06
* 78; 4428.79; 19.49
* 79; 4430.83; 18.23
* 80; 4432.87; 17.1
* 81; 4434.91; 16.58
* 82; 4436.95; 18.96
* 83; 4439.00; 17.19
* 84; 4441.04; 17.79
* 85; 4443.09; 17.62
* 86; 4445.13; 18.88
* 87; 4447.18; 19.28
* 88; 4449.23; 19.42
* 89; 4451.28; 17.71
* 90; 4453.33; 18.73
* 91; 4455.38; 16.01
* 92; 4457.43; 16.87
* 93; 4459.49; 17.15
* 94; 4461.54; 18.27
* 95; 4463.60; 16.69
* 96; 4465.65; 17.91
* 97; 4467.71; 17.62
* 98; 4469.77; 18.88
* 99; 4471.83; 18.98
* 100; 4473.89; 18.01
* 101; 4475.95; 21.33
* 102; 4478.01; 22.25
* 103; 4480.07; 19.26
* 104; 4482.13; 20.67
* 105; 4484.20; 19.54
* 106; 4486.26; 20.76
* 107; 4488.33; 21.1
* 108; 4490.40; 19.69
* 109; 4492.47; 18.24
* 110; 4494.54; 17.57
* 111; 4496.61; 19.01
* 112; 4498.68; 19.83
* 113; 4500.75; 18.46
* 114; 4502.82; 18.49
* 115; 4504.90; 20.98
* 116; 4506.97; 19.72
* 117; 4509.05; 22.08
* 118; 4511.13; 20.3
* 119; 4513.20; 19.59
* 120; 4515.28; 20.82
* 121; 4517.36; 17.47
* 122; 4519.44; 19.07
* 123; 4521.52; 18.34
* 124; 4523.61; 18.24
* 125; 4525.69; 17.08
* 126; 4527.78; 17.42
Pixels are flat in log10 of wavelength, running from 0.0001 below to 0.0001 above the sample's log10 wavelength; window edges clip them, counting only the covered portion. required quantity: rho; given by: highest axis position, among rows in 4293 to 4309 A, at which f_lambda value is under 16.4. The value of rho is 4308.09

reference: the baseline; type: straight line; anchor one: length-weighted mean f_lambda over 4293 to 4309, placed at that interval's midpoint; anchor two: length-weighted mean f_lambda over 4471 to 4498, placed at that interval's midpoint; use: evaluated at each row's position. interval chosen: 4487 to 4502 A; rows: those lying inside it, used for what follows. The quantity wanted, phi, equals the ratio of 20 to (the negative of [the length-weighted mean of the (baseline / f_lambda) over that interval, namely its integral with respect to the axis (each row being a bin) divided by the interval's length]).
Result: -18.9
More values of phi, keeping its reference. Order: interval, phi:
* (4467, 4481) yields -20.1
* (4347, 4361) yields -24.8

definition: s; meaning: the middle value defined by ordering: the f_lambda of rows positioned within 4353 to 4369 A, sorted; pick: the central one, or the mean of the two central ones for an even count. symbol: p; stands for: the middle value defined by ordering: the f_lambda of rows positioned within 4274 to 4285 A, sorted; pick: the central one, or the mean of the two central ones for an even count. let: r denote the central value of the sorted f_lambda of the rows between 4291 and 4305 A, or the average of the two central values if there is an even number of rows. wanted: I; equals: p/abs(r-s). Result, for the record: 3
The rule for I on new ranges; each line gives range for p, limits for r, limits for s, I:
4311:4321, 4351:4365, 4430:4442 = 121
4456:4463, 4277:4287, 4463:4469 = 4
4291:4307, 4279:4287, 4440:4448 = 3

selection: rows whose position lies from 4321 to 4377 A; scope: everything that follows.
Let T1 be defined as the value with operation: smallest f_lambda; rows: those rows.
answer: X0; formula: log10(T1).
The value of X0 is 1.09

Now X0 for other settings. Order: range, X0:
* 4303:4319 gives 0.95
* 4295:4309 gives 0.95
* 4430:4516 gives 1.20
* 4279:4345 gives 0.95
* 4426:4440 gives 1.22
